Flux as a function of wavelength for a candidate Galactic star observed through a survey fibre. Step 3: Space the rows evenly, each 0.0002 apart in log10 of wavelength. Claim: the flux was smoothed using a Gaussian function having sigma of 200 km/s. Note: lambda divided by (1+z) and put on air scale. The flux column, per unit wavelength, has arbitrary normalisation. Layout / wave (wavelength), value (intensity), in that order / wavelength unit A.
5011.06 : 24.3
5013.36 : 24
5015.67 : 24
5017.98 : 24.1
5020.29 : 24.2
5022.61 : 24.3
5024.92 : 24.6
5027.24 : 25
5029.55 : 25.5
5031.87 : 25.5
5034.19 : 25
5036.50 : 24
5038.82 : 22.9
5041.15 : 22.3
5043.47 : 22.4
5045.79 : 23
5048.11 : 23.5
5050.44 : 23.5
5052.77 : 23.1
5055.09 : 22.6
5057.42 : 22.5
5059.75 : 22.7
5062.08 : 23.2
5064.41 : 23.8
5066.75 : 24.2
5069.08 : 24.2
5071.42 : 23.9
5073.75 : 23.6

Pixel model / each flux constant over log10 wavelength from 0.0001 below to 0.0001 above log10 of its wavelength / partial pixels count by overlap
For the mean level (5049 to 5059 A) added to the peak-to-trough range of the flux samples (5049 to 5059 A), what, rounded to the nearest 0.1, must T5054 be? 23.9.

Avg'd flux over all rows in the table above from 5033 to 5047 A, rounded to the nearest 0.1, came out 23.3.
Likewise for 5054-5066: 23.0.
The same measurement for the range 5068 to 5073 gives 24.0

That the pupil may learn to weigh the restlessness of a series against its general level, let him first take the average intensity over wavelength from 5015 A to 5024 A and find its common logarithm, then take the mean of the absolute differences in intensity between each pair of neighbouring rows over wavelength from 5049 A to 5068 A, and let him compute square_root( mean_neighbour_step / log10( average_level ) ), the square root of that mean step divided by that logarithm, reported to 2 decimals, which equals 0.53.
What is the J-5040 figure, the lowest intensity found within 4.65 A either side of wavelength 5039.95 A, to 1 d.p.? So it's 22.3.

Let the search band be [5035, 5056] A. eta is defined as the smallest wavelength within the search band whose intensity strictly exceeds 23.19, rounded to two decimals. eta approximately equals 5036.50 A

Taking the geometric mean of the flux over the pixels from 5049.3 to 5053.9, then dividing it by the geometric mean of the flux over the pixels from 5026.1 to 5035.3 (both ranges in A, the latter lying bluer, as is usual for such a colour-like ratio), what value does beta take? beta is 0.92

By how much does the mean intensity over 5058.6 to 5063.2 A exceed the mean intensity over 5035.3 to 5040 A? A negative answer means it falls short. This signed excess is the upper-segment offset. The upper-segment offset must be -0.5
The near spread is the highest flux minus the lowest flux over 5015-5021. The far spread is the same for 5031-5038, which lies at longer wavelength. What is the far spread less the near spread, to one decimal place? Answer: 1.3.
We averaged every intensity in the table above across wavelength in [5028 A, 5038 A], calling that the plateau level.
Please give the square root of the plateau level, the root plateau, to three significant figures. 5.00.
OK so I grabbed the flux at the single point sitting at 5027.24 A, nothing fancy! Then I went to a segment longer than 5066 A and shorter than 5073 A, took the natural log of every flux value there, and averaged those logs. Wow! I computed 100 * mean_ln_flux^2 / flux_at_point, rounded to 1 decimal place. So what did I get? 40.5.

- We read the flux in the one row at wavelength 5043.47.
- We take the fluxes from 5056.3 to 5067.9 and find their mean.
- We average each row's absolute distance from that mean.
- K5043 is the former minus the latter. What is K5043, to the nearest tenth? 21.8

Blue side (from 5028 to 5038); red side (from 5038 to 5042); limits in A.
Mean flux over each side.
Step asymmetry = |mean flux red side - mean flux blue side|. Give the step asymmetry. 2.4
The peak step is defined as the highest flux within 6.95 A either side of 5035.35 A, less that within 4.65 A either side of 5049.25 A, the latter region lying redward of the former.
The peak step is 2.0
